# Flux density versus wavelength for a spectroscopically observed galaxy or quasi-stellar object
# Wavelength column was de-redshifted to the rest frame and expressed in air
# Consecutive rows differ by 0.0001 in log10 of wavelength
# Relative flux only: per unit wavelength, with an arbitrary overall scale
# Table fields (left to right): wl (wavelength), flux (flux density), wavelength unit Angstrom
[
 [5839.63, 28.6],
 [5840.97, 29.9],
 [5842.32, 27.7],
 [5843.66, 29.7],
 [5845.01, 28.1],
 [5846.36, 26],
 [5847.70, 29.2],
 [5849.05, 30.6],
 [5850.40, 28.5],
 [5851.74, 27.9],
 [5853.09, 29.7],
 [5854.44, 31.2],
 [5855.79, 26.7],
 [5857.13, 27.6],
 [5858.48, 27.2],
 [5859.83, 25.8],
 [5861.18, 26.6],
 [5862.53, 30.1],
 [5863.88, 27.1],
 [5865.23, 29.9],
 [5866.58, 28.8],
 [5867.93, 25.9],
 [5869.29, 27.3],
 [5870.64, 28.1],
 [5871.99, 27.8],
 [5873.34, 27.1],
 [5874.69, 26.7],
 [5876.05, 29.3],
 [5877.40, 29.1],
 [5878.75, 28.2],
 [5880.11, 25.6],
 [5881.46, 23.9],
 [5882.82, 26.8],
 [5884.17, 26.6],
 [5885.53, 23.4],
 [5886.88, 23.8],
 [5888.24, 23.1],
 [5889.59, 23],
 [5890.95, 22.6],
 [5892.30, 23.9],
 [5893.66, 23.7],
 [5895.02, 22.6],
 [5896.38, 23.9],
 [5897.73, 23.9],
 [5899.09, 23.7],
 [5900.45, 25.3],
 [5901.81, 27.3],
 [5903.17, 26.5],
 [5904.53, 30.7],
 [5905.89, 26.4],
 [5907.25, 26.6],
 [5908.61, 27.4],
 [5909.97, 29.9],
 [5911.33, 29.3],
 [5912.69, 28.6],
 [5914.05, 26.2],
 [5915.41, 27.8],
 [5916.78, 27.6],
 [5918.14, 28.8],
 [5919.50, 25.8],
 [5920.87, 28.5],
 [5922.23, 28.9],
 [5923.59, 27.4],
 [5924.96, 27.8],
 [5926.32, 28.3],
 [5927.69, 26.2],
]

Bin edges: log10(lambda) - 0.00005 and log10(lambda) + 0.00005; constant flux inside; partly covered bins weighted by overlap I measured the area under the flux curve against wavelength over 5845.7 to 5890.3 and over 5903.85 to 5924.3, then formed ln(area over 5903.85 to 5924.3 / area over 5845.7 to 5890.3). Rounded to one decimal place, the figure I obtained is -0.8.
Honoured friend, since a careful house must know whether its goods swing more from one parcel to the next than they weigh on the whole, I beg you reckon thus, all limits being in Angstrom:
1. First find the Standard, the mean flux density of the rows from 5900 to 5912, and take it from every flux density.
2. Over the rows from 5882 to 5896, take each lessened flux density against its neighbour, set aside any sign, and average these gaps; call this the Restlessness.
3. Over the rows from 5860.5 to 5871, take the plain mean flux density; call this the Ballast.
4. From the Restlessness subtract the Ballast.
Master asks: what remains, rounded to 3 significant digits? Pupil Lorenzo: -27.1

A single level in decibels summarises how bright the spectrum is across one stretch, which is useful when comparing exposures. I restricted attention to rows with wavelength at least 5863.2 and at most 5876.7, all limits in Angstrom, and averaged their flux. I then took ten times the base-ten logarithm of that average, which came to 14.4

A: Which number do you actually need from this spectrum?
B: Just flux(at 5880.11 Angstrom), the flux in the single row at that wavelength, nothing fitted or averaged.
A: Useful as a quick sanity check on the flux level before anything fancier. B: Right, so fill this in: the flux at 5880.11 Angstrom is 25.6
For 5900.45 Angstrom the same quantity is 25.3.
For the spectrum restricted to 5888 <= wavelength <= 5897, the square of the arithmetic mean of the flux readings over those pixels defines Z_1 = 541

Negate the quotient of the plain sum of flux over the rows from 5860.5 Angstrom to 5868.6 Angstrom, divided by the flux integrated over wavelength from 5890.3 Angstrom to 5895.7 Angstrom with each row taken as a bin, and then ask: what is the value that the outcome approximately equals -1.34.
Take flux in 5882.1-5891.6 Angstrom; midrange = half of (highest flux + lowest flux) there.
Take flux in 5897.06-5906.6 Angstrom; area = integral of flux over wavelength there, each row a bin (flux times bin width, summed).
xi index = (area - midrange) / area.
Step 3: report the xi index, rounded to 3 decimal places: 0.901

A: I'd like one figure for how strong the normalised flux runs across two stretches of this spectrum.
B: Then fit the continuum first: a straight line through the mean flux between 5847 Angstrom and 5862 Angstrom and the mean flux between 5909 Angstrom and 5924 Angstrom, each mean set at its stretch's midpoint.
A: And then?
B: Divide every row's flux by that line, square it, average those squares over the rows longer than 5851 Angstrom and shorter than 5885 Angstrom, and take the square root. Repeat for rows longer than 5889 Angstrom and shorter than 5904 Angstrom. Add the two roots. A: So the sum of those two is 1.84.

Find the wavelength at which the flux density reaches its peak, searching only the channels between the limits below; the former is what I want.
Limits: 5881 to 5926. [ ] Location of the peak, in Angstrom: 5904.53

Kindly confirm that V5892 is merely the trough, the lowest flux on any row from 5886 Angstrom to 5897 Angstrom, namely 22.6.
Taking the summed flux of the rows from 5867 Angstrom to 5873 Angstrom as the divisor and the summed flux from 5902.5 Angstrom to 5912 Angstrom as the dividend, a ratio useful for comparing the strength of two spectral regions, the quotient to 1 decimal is 1.8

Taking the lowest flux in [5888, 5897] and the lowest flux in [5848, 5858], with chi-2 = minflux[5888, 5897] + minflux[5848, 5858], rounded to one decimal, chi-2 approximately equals 49.3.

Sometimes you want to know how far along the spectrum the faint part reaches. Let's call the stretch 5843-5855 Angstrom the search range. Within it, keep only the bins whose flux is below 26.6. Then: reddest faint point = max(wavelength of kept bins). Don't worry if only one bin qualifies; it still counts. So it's 5846.36 Angstrom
